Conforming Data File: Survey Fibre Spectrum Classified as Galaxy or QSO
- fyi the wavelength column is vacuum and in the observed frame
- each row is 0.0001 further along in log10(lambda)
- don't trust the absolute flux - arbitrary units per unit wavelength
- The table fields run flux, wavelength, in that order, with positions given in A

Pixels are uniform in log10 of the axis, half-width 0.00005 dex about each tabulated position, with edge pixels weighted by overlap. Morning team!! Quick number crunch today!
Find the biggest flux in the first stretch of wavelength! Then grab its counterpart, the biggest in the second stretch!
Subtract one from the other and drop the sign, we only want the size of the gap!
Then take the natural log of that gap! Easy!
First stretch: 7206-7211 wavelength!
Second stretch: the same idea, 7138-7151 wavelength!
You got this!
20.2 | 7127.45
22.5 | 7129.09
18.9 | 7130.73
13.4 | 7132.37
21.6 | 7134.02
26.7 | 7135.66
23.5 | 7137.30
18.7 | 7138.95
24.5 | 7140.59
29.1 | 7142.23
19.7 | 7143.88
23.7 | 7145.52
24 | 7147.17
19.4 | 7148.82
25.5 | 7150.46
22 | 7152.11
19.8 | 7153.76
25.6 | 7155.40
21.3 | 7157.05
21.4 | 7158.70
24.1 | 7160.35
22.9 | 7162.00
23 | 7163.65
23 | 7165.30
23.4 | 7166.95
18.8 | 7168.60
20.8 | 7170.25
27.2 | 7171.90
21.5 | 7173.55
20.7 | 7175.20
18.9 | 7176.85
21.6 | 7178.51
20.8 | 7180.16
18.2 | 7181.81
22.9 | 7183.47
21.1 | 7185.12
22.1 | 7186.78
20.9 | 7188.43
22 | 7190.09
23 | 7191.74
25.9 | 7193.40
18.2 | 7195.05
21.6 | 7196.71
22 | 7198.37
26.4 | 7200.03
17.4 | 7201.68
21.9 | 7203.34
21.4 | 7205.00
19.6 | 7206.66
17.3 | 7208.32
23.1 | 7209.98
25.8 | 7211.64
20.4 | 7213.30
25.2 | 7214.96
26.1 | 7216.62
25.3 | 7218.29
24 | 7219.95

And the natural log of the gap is 1.8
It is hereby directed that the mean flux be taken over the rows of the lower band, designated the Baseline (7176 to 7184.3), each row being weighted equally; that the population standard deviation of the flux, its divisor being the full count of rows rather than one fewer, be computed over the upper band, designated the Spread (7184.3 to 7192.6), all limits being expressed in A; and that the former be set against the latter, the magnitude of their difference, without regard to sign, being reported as 19.7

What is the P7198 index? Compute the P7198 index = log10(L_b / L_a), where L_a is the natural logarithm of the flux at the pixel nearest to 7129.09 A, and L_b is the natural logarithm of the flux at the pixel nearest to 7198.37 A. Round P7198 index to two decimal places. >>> 0.00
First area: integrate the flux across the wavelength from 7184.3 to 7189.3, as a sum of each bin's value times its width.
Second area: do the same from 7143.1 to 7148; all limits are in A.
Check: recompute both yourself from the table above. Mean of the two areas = 108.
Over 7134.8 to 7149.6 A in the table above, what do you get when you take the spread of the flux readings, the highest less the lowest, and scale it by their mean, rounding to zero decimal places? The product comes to 242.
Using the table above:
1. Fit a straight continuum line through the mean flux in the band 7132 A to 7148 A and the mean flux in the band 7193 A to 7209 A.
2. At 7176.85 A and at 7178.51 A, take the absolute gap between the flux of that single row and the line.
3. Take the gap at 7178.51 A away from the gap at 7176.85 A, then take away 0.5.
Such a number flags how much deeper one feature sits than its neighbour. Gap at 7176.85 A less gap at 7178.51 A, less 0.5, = 2.2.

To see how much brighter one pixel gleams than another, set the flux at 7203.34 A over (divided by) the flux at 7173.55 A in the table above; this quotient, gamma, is 1.02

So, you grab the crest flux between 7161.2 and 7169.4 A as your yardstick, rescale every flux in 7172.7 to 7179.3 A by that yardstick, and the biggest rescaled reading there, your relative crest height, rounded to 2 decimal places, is 0.92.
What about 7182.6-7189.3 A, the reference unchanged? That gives 0.98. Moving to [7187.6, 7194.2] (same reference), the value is 1.11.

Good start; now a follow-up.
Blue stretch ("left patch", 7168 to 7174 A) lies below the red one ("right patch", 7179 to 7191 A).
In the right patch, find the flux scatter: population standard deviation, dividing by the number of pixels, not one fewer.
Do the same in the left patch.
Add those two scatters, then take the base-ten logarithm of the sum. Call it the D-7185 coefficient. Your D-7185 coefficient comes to 0.65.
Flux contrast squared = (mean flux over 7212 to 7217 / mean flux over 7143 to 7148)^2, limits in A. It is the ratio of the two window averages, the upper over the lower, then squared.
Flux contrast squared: 1.13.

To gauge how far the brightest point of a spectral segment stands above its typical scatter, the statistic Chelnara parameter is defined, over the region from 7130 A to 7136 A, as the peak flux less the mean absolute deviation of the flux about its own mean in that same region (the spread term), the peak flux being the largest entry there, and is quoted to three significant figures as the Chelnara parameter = 22.7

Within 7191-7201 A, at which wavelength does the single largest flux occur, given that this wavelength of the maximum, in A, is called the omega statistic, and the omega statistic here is 7200.03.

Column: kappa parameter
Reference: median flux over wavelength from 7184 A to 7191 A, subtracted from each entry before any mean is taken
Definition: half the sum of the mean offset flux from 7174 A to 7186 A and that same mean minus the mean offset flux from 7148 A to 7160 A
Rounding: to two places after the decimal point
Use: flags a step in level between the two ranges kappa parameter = -1.25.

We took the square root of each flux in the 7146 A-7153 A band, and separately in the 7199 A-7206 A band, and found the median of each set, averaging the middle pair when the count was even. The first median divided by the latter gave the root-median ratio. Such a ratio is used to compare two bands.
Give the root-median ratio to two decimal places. 1.03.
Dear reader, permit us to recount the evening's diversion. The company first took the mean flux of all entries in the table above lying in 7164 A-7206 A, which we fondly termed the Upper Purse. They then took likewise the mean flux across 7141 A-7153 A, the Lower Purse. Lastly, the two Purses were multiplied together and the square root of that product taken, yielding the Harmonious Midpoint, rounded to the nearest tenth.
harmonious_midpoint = 22.5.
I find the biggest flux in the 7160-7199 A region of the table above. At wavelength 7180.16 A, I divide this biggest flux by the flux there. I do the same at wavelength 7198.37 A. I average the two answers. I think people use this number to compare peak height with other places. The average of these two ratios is 1.27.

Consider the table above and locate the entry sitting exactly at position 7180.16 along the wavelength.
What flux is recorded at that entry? 20.8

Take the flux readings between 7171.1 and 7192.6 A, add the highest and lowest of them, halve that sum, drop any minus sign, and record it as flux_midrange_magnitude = 22.7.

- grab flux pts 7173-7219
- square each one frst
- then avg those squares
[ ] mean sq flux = 483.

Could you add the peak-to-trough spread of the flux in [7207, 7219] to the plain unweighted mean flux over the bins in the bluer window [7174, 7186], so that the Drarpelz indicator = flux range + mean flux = 29.4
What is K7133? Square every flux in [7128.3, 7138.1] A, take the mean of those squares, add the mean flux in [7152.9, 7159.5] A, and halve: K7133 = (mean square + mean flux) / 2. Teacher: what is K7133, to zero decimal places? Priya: 242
